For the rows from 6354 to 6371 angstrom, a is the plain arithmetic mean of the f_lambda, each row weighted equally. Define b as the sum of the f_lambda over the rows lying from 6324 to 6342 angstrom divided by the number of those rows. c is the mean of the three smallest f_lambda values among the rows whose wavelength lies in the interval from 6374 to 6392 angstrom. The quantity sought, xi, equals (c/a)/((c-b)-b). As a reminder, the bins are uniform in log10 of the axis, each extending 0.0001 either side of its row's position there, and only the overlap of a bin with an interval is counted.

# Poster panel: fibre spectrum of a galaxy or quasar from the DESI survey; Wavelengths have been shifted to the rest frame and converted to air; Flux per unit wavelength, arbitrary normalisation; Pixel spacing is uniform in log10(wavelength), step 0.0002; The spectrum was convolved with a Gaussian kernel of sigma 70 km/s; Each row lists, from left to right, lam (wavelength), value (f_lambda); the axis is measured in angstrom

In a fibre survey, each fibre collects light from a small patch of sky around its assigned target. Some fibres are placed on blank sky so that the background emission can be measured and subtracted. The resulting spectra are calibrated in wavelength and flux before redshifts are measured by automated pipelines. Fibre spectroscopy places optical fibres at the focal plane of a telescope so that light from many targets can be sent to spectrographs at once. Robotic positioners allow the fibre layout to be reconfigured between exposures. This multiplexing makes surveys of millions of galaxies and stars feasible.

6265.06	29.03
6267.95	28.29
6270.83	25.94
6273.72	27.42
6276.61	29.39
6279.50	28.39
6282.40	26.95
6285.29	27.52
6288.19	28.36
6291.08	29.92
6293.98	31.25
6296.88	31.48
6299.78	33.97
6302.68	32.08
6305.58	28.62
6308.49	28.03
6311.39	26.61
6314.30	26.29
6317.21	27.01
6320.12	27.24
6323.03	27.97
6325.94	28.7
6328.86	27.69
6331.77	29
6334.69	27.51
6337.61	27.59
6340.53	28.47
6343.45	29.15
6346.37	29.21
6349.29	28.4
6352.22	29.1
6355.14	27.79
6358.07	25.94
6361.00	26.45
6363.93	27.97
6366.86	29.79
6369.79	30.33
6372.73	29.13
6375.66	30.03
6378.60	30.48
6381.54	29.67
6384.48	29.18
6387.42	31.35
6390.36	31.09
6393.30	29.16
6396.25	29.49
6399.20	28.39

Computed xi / -0.0396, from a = 28.0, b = 28.2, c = 29.6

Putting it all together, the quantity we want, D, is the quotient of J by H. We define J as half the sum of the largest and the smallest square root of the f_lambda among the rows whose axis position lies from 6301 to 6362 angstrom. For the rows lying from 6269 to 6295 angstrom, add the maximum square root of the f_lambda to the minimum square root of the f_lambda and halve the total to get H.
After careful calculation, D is 1.01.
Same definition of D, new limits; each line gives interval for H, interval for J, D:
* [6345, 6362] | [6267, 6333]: 1.04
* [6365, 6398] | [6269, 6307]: 0.99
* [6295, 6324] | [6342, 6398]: 0.98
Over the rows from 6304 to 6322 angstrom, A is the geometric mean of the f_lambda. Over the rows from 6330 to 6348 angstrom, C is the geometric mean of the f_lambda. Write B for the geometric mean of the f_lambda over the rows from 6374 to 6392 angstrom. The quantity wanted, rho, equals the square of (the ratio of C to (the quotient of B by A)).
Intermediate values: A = 27.3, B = 30.3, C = 28.48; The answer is 658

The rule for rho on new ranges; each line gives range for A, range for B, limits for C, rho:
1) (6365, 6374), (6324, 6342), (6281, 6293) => 886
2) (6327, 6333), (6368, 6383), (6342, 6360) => 715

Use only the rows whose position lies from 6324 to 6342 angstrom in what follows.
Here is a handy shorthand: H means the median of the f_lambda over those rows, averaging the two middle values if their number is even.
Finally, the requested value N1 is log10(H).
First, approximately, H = 28.1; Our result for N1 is 1.45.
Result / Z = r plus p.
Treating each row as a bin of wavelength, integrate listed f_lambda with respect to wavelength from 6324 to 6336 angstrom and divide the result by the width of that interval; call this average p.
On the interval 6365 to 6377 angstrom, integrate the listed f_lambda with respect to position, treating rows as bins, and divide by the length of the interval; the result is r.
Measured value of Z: 58.0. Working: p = 28.2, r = 29.8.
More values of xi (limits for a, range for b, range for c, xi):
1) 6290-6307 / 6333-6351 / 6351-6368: -0.0285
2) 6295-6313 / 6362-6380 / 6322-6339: -0.0289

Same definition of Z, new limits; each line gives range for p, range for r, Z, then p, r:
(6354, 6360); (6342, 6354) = 55.7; 26.8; 28.9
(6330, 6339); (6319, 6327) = 56.0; 28.0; 28.0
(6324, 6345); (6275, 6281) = 57.1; 28.3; 28.8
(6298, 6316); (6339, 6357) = 57.9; 29.3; 28.6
